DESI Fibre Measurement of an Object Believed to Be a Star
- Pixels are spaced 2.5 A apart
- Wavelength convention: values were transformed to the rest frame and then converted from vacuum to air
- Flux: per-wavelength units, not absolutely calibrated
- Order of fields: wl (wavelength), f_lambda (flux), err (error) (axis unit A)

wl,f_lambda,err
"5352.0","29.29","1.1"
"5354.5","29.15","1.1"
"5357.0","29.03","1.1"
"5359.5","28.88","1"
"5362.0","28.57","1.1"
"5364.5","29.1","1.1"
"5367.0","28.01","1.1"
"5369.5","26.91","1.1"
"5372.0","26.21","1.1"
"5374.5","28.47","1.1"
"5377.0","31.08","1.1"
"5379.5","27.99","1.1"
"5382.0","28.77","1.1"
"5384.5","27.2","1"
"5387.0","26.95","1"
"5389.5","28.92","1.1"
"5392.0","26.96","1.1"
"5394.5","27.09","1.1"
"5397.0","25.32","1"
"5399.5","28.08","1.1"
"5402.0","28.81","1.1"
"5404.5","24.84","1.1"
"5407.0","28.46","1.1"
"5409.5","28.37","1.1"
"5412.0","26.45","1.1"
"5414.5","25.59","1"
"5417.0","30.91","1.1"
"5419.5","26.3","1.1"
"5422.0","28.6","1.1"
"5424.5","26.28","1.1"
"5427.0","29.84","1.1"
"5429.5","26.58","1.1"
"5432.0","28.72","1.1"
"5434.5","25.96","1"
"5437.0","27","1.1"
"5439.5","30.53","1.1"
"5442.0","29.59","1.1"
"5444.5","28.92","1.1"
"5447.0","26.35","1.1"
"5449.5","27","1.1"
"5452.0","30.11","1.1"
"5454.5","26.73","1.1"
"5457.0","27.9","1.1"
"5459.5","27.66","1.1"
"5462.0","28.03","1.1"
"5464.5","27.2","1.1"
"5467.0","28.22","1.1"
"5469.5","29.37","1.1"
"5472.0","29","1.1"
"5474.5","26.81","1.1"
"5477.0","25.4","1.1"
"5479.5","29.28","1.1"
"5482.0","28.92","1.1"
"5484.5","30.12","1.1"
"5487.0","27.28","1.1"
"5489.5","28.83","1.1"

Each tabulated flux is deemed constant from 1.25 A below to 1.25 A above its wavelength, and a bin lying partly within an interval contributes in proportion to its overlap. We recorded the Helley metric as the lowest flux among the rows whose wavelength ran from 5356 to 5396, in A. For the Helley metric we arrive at 26.21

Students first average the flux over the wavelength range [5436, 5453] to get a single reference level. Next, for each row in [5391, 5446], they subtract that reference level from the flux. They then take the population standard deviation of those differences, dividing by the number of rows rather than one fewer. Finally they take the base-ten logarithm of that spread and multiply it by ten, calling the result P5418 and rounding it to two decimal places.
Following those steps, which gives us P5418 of 2.24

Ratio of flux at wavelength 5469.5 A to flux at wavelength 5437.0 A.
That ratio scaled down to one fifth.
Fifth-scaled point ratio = 0.218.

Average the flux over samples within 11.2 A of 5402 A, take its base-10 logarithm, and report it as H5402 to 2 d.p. 1.43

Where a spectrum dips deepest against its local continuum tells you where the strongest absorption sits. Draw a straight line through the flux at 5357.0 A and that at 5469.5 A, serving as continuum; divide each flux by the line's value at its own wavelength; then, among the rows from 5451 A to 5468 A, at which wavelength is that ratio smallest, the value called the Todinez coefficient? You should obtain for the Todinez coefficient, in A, 5454.5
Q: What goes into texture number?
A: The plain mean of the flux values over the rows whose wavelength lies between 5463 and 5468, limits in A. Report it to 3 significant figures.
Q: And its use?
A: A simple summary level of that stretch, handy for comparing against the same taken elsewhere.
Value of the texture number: 27.7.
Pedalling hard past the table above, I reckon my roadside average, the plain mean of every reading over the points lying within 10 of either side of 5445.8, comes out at 28.3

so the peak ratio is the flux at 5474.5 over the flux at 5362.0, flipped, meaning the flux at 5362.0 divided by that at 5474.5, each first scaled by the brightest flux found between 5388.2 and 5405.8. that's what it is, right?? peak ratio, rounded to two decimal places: 1.07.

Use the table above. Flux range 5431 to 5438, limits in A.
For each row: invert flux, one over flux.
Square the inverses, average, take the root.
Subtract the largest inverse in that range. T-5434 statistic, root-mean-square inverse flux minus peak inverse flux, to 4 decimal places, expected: -0.0017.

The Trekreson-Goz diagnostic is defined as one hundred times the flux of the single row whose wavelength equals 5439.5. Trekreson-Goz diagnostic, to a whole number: 3053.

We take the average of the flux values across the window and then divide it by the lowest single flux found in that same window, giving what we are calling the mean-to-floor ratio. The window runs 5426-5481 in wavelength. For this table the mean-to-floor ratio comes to 1.103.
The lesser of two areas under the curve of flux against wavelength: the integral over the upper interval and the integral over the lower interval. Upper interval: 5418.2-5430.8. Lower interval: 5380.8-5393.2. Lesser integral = 344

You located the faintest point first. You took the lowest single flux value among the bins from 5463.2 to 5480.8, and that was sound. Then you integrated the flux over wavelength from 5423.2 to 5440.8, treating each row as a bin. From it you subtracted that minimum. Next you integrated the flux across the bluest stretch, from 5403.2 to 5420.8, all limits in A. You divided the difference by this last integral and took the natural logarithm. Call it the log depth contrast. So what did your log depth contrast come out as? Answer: -0.033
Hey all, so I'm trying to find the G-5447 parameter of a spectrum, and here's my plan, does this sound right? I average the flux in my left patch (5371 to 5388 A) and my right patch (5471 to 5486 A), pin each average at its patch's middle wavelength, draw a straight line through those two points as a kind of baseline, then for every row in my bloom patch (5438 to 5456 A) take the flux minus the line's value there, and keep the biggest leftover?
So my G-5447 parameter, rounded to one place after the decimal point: 2.3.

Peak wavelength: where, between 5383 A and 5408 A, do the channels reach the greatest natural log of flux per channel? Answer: 5389.5 A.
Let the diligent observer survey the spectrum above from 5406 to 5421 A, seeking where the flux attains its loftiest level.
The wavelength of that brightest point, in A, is 5417.0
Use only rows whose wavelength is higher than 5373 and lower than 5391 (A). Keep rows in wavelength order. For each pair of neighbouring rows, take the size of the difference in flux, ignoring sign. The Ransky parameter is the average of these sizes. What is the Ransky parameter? 1.7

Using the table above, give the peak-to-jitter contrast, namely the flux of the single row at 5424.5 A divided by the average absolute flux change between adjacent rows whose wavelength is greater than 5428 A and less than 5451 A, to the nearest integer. 15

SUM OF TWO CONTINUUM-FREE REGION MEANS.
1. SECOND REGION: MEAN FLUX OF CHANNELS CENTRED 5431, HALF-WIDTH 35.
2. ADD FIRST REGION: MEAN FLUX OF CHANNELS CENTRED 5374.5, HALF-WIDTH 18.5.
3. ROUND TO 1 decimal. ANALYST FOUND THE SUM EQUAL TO 55.9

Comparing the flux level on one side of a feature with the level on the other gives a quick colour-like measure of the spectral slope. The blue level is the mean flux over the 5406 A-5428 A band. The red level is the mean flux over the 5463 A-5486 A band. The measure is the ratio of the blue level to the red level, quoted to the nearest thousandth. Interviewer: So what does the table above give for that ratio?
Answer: 0.986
